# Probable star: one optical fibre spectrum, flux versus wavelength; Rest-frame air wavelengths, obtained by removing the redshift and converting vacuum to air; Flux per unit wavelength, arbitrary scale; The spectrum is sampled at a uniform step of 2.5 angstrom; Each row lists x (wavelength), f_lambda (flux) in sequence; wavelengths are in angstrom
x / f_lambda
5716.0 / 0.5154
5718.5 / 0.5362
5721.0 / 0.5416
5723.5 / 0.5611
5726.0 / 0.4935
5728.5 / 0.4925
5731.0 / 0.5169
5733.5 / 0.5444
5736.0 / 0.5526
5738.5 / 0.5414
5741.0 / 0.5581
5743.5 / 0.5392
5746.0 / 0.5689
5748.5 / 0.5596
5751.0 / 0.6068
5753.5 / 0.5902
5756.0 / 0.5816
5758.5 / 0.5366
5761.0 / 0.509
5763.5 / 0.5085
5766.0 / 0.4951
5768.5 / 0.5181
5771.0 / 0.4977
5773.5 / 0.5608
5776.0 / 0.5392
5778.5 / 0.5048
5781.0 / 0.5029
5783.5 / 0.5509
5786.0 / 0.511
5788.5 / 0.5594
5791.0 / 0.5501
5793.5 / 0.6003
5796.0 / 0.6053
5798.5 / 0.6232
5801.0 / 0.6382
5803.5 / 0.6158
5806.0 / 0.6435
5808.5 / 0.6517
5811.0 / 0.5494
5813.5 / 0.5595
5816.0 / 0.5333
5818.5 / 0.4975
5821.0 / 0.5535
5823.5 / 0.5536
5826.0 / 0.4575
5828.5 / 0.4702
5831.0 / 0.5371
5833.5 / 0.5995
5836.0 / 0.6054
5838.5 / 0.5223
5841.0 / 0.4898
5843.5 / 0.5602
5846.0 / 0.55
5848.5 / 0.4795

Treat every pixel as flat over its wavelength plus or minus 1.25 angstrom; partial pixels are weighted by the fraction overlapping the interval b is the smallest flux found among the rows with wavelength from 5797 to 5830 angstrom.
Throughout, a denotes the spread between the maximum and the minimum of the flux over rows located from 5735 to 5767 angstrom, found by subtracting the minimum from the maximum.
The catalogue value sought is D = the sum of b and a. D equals 0.569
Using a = 0.112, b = 0.4575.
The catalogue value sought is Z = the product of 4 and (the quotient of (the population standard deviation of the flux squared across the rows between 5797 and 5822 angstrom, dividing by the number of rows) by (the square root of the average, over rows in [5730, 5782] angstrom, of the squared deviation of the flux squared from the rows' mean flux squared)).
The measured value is 7.0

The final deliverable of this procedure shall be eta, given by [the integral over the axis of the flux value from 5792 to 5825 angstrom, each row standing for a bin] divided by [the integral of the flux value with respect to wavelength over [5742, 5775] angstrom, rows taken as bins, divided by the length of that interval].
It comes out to 35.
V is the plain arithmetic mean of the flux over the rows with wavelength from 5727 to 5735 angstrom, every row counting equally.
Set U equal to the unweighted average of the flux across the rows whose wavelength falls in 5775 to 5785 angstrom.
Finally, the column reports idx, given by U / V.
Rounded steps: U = 0.524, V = 0.52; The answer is 1.01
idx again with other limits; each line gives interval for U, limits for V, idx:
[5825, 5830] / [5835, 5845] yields 0.85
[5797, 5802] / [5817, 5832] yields 1.23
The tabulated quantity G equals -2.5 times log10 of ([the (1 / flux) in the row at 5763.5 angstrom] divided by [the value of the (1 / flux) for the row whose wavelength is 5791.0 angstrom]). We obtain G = -0.09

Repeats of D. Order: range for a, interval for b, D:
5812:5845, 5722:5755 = 0.640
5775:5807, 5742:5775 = 0.636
